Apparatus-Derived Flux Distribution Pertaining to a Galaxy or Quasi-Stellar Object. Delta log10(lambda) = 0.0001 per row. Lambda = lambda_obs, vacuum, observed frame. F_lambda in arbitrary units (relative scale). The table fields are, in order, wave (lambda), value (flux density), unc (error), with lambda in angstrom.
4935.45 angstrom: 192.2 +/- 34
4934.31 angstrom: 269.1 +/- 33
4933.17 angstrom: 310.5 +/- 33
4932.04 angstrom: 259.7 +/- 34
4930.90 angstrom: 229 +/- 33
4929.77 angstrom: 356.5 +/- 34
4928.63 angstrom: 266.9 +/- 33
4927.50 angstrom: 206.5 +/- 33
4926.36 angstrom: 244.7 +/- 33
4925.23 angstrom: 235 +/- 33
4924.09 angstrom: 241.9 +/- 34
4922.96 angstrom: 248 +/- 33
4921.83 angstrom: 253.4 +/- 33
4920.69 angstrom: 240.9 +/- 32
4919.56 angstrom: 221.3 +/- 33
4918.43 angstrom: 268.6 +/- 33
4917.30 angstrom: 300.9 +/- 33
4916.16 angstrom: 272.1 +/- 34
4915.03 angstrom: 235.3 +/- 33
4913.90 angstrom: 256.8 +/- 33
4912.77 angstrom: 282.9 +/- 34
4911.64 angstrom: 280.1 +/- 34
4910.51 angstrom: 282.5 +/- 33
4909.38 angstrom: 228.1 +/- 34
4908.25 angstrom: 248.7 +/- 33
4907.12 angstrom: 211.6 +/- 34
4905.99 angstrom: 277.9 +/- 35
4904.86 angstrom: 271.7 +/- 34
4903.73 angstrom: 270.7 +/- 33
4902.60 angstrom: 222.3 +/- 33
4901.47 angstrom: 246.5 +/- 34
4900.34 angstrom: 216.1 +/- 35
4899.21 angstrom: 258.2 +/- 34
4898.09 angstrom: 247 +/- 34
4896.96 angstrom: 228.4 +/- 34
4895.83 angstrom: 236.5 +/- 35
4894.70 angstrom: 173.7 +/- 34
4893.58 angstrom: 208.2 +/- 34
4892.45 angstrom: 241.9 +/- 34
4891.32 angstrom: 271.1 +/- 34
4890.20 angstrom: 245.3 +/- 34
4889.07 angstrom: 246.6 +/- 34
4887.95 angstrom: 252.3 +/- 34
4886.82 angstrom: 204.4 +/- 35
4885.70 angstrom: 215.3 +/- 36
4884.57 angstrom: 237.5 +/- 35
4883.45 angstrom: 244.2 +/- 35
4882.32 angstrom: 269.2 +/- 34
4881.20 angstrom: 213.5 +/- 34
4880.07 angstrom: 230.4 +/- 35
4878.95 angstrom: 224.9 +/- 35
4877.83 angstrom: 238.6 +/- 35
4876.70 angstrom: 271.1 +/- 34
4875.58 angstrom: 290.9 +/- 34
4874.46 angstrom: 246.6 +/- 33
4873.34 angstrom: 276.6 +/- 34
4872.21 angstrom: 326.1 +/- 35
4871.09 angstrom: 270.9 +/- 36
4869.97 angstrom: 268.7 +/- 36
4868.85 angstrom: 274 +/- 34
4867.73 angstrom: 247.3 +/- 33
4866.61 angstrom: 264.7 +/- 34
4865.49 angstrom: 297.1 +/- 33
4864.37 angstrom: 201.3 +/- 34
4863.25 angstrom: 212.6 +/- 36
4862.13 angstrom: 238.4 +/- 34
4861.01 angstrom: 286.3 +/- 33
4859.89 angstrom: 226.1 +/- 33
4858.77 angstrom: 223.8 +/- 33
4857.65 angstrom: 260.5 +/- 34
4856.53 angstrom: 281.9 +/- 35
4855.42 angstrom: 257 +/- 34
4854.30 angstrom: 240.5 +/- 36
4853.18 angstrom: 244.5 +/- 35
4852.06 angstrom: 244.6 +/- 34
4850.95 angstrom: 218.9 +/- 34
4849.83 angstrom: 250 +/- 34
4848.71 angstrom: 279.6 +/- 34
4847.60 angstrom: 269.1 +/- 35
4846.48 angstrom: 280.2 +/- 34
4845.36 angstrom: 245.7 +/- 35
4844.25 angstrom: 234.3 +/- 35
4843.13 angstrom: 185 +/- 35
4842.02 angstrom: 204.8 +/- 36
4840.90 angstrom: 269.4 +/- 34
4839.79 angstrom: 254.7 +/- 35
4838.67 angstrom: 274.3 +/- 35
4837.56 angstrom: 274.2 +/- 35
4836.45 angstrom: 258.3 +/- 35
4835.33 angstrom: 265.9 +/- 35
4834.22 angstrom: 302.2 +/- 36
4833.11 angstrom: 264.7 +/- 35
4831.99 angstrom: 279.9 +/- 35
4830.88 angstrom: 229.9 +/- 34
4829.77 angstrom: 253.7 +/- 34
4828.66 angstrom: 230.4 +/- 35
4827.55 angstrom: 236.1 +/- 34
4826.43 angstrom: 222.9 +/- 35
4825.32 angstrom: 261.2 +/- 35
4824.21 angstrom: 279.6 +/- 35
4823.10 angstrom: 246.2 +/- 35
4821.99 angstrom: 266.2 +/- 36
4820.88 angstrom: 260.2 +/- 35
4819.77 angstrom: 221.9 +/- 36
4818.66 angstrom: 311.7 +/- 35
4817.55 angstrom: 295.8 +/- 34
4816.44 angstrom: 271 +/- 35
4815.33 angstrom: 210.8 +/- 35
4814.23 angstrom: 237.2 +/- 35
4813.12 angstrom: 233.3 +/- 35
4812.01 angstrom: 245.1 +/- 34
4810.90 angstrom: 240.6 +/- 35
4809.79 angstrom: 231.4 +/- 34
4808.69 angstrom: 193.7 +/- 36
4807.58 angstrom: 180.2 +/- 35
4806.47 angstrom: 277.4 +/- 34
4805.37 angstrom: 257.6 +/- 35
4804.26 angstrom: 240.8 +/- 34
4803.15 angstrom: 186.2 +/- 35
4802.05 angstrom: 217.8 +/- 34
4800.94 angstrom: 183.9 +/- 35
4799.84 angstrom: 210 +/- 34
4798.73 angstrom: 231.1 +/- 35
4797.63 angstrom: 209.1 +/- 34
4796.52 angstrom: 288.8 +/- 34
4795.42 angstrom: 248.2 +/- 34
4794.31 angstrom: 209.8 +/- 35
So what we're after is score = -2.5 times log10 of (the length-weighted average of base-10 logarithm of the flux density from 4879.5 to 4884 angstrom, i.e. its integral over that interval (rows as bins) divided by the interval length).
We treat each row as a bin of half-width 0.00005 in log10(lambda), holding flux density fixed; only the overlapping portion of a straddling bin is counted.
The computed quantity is -0.939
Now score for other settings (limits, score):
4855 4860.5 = -0.949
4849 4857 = -0.948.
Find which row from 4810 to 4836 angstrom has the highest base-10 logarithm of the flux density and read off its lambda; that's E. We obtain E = 4818.66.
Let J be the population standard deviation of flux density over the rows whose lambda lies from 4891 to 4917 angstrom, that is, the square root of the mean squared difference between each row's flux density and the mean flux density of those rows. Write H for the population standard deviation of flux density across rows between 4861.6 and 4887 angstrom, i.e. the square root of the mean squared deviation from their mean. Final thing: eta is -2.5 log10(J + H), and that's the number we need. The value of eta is -4.43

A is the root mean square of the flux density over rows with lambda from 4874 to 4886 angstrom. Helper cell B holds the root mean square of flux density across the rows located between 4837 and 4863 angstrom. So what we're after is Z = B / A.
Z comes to 1.02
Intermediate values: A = 245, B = 251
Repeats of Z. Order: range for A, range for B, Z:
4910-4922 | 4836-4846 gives 0.93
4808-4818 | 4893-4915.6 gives 1.02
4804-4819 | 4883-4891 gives 0.95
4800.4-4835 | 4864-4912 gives 1.01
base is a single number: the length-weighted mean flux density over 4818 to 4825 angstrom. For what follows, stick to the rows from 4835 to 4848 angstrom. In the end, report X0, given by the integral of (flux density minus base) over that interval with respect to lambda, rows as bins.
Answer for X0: -180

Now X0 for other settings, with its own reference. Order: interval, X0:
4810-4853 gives -519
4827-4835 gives -62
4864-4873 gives 51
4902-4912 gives -104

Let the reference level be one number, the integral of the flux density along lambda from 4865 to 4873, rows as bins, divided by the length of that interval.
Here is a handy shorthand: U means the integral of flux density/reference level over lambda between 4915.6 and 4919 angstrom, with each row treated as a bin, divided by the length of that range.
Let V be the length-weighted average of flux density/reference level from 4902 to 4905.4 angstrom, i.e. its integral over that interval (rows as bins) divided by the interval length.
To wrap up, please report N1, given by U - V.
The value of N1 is 0.09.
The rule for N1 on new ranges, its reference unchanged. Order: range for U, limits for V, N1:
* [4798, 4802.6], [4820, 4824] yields -0.16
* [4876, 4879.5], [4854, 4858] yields -0.05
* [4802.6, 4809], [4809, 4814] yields -0.04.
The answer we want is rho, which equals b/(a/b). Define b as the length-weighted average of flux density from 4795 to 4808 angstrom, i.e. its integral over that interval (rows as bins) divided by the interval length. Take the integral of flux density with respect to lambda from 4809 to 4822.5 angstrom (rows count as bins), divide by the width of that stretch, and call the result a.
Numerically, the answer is 207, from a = 251.1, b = 228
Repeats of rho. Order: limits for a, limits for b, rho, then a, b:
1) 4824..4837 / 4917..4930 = 251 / 256.4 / 254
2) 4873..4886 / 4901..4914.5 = 267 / 246.7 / 257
